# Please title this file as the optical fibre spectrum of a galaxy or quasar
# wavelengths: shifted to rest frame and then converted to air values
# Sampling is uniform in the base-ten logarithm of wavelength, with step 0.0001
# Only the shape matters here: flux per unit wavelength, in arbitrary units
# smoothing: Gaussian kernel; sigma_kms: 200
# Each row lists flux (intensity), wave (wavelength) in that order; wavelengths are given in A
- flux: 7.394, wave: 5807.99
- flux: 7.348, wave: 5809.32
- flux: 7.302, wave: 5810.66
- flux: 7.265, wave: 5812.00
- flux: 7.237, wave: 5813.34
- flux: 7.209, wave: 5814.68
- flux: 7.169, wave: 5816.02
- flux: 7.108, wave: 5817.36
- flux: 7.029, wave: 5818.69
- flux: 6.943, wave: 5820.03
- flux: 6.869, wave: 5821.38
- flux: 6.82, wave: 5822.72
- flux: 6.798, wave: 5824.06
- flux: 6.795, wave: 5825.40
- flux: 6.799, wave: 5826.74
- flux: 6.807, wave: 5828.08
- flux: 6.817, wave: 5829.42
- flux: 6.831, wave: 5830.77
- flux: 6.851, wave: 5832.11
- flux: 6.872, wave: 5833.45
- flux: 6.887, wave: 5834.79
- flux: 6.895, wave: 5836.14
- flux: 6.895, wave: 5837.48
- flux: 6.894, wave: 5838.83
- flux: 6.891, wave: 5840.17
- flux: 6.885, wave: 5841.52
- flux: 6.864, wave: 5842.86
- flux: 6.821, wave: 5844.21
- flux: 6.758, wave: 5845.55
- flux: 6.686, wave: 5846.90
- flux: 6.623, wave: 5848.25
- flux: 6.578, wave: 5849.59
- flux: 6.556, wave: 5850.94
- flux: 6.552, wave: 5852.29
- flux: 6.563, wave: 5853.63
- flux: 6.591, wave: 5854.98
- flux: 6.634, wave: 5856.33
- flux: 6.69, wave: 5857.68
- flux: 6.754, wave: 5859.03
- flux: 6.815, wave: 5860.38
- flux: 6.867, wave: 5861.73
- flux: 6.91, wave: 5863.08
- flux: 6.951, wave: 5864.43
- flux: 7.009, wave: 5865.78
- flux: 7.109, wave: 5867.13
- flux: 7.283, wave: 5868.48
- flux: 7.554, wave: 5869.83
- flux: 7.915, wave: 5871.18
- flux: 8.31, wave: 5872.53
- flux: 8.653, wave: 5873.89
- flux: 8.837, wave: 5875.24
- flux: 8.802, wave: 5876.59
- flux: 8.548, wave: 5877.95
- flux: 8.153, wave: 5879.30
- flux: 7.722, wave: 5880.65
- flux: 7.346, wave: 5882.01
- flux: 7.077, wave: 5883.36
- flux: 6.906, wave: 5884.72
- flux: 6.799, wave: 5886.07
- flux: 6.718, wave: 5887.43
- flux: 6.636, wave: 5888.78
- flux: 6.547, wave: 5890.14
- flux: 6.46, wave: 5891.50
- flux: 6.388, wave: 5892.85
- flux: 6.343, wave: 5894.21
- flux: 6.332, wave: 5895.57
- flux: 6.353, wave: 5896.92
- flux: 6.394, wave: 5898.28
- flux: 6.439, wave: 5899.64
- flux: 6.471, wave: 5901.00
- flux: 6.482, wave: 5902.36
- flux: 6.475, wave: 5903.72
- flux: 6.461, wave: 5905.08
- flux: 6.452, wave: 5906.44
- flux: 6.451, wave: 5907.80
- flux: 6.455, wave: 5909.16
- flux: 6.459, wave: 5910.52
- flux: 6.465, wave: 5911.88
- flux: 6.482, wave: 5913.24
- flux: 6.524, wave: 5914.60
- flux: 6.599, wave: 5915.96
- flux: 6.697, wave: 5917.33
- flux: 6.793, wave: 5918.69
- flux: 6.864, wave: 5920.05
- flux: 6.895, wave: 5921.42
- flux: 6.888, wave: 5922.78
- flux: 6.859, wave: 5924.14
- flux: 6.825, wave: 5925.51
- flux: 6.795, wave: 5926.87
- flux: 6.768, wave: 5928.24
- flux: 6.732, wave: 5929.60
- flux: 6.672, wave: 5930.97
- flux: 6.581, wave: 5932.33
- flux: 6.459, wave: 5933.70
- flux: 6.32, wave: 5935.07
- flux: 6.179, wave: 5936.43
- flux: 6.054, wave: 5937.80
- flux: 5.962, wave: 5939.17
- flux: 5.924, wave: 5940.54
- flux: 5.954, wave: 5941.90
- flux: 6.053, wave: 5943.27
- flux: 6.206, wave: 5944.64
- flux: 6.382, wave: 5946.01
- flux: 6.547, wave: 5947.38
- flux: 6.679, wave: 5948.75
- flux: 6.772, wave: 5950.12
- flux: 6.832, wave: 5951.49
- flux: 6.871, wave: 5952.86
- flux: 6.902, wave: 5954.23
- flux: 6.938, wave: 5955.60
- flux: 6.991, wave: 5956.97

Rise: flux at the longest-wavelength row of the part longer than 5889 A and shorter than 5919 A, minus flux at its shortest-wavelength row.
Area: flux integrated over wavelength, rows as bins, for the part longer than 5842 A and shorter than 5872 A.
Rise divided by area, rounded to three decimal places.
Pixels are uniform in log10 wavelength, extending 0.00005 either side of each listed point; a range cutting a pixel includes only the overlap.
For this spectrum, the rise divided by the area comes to 0.001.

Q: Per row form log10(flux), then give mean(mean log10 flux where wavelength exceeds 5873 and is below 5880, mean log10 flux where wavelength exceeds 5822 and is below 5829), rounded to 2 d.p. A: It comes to 0.88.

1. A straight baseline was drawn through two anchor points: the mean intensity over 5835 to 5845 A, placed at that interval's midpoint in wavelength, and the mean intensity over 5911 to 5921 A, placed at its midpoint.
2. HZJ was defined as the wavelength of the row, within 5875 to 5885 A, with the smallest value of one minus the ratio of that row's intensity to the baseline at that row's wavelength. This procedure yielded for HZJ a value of 5875.24 A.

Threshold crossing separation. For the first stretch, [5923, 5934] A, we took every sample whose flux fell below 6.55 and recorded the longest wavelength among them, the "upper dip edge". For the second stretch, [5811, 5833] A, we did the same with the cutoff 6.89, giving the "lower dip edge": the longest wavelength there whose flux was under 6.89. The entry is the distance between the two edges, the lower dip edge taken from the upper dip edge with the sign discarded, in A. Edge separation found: 101.6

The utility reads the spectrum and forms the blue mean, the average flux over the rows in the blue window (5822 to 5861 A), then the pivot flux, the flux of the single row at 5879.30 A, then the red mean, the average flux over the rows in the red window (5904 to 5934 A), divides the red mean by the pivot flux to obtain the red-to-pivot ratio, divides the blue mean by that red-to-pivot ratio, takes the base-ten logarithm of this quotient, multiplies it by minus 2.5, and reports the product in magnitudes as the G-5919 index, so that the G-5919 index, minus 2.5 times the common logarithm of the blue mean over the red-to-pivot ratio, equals -2.30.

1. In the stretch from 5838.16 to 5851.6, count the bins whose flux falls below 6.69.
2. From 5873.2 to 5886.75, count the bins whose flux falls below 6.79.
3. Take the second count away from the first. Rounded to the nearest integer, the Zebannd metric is 4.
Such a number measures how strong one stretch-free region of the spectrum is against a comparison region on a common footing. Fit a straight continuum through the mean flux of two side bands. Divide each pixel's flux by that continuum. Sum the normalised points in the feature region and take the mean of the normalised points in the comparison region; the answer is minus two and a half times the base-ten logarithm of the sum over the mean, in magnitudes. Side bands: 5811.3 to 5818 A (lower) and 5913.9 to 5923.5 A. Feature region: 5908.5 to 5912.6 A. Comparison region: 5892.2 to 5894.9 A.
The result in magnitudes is -1.2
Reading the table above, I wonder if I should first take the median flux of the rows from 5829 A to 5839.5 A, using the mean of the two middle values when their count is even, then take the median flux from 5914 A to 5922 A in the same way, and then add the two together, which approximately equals 13.6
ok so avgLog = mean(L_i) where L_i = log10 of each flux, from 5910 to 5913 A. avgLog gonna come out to 0.81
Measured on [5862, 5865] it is 0.84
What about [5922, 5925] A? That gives 0.84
